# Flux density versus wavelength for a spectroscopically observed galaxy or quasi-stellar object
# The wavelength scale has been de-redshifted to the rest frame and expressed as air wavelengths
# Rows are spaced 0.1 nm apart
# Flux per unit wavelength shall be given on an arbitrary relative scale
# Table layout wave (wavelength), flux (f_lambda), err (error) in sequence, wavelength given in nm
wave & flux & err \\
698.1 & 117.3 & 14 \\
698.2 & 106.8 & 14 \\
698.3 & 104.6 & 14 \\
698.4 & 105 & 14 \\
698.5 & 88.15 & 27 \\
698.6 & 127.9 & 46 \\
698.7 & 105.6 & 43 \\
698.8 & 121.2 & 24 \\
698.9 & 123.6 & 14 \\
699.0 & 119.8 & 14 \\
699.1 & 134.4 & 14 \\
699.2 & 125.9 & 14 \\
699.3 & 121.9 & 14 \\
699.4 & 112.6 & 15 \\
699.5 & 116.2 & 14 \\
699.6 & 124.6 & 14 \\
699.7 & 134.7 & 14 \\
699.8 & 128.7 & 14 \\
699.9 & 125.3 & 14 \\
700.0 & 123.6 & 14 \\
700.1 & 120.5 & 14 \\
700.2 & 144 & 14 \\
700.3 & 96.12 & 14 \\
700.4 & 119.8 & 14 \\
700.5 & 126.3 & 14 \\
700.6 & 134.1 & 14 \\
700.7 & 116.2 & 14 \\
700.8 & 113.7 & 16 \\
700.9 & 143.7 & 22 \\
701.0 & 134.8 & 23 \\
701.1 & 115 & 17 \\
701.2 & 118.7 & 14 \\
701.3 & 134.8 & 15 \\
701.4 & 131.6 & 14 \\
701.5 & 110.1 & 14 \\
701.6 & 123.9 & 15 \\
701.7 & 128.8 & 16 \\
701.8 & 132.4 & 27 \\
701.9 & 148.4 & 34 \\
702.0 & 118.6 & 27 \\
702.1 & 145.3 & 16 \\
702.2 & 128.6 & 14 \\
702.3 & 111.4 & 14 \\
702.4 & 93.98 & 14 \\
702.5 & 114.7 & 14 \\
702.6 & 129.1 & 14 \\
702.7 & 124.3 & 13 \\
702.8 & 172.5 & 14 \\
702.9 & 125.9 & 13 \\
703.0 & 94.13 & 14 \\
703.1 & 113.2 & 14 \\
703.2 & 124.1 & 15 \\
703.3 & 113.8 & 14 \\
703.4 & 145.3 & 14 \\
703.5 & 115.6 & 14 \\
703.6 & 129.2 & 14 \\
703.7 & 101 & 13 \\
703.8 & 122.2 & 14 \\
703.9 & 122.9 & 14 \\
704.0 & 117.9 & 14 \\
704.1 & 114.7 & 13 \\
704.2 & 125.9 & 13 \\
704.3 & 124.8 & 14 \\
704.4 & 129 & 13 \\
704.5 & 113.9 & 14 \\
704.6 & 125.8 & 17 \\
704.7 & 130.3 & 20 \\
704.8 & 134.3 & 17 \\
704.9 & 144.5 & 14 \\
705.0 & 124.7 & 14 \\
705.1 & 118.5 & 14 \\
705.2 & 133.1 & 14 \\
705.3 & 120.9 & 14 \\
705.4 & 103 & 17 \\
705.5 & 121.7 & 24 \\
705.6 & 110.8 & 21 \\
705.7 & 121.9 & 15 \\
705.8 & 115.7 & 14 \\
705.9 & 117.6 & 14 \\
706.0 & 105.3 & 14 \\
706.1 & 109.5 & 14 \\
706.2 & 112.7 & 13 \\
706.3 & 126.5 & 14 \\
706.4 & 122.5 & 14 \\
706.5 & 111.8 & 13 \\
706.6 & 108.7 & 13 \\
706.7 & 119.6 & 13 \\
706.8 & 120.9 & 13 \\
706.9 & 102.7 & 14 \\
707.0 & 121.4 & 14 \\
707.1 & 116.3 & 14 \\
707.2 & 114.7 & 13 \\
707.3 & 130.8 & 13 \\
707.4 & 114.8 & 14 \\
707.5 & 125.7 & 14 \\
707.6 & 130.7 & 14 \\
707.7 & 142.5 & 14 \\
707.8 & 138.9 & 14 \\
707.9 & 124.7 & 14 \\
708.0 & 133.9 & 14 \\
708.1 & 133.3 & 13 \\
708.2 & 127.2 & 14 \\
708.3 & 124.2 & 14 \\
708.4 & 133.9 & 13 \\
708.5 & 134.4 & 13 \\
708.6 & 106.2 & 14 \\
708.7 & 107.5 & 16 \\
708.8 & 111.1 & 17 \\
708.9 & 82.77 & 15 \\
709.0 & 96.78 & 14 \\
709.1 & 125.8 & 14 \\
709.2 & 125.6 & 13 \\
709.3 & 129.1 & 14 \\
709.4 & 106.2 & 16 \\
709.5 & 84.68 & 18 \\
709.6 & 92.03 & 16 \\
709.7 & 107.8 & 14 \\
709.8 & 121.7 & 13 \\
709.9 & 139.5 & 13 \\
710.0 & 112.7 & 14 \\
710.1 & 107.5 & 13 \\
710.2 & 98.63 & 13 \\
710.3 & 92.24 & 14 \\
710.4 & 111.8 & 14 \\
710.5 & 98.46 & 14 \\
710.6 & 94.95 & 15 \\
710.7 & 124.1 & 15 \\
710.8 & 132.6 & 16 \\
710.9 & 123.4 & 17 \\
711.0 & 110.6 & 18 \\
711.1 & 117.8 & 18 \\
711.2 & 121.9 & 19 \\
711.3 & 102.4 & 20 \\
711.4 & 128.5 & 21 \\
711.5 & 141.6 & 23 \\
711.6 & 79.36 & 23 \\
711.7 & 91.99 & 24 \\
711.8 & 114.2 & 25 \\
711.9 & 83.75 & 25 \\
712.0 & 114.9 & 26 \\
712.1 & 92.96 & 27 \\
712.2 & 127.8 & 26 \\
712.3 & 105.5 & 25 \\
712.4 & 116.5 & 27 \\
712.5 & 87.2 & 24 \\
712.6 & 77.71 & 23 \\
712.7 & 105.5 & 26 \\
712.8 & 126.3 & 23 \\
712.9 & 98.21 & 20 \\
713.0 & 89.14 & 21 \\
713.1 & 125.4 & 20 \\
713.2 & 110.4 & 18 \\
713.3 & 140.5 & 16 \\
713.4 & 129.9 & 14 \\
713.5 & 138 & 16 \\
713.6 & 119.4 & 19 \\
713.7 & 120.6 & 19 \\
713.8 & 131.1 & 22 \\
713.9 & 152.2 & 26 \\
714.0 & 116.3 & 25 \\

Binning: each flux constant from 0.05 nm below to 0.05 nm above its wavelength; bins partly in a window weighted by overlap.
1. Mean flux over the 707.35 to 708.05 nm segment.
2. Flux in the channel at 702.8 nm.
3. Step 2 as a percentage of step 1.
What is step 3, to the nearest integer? 133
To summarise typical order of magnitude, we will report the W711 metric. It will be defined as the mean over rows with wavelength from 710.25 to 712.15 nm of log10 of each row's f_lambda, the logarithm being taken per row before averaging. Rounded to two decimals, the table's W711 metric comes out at 2.03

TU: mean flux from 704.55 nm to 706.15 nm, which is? 121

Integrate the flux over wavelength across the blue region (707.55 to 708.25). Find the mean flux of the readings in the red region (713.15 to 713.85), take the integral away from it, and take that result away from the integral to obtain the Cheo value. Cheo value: 59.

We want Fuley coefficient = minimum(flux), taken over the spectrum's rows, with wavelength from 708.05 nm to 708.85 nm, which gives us 106.2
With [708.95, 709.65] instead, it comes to 84.68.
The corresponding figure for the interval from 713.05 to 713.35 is 110.4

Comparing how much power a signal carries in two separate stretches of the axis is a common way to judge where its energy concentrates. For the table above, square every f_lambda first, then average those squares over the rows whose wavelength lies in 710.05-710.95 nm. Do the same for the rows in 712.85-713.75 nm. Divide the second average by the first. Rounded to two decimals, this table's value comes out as 1.19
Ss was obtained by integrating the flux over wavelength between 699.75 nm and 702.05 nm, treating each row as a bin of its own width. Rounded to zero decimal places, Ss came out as 289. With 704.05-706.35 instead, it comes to 279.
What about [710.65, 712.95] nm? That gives 252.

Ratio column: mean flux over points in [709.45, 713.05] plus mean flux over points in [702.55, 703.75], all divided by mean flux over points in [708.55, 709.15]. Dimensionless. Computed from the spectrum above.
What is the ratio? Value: 2.21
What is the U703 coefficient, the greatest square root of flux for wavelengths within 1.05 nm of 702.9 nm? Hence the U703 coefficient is 13.1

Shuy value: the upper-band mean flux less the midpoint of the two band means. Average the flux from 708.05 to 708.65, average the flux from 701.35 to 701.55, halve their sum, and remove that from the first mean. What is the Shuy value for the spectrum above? 3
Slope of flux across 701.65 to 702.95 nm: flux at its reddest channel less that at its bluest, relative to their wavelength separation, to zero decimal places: -2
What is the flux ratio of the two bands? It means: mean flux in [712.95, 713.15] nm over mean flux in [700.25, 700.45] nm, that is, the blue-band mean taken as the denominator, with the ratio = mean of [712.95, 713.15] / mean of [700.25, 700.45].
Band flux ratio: 0.99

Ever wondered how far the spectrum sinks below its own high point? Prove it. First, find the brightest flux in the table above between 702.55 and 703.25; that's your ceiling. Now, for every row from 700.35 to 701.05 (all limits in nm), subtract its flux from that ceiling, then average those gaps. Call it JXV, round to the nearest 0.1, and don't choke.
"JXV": 45.6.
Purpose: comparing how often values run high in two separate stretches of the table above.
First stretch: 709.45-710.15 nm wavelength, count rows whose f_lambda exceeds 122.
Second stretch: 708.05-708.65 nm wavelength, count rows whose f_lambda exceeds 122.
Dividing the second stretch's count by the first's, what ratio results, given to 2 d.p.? 5.00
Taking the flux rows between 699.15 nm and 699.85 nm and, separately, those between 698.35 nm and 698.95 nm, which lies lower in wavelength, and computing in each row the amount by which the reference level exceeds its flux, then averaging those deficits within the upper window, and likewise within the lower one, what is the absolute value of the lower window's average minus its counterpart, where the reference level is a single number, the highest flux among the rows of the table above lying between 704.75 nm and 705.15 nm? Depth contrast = 12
